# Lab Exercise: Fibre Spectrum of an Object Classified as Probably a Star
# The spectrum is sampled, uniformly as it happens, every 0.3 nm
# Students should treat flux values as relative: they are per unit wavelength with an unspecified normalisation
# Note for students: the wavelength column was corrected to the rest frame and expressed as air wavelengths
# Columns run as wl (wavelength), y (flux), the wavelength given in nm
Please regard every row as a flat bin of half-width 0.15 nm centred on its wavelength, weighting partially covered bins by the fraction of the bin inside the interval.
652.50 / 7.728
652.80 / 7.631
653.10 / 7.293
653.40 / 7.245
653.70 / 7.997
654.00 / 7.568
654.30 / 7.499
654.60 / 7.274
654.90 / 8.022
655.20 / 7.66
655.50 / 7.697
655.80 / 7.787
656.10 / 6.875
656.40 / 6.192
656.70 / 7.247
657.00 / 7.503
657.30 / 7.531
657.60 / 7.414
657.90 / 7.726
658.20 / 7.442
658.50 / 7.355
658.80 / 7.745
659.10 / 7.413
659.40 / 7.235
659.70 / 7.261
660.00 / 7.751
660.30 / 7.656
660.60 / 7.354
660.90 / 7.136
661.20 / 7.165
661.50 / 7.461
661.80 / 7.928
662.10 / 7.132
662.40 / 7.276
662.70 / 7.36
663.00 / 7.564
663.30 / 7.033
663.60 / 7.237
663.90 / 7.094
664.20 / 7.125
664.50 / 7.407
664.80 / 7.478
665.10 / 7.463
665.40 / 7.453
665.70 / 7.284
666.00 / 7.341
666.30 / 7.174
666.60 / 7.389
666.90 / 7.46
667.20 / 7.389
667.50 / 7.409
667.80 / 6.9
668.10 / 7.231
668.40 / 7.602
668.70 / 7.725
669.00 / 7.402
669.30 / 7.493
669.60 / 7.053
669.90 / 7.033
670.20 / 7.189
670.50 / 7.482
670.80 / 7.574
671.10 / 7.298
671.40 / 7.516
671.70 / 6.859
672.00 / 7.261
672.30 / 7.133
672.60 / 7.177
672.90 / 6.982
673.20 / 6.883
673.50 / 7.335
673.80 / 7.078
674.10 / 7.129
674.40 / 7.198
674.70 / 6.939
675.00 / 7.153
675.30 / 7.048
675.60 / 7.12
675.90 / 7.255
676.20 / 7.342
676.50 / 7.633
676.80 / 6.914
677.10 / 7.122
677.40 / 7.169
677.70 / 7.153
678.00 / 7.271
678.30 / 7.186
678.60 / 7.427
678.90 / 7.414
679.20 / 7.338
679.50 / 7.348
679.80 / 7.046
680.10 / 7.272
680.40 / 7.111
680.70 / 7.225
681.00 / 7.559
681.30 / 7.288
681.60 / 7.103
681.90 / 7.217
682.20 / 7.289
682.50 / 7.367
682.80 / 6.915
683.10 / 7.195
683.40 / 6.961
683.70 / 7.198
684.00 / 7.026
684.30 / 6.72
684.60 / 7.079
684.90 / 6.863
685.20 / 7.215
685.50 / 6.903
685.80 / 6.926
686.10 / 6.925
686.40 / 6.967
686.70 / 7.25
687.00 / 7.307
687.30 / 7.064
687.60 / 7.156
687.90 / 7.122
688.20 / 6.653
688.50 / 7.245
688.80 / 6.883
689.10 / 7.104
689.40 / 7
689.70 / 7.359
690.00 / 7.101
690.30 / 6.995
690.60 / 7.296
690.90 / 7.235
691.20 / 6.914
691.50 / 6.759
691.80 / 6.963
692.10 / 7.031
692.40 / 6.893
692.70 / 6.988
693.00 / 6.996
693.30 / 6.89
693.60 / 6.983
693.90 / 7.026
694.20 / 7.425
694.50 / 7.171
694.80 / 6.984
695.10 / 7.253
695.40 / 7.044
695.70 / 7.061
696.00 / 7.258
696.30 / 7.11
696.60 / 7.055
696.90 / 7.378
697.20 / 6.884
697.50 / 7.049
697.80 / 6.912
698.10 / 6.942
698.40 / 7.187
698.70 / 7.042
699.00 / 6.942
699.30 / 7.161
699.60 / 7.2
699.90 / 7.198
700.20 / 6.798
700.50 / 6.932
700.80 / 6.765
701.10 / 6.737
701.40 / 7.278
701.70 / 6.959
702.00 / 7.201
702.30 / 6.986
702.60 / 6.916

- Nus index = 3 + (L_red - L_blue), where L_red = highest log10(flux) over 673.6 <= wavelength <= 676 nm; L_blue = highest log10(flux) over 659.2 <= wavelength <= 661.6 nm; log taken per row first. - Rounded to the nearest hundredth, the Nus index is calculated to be 2.97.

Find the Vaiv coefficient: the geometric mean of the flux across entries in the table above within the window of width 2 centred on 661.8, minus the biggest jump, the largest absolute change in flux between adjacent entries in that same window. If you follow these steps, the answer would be 6.55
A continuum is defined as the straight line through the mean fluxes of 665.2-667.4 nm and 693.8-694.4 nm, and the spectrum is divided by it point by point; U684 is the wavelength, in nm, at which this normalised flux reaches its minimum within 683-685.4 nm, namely 684.30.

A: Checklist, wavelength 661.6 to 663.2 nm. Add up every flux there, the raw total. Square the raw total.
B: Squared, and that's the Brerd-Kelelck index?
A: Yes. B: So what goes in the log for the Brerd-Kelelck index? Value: 1388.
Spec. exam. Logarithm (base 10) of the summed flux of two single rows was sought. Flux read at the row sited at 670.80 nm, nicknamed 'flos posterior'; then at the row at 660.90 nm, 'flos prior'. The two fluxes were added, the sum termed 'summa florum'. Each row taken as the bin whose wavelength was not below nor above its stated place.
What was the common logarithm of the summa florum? 1.168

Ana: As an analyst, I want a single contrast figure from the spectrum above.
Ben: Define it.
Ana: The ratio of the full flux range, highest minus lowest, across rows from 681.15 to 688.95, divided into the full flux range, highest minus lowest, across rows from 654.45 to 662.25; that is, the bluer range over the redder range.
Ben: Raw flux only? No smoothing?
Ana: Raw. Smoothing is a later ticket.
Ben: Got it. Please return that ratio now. 2.56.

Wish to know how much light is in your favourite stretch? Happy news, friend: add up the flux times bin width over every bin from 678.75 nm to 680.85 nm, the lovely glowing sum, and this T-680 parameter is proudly 15.2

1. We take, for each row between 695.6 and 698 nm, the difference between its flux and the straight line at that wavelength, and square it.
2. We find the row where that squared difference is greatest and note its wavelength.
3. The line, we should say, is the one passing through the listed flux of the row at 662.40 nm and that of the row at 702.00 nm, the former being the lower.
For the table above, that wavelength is 697.20 nm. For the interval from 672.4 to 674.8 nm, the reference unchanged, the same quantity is 673.20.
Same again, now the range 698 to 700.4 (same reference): 700.20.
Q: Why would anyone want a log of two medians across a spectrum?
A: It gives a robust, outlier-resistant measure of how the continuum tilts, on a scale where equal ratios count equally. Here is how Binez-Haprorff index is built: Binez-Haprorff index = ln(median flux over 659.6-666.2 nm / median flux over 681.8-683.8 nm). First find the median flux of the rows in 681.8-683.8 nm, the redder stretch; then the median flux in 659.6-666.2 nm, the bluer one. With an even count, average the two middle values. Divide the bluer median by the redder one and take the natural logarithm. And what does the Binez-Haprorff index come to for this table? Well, 0.021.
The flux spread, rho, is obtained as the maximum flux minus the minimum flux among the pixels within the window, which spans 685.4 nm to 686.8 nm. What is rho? 0.35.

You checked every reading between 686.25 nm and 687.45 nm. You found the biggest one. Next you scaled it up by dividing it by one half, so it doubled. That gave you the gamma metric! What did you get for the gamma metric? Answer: 14.6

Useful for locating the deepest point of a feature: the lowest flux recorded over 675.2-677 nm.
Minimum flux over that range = 6.914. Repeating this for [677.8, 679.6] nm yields 7.186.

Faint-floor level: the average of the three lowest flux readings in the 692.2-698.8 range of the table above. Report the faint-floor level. 6.89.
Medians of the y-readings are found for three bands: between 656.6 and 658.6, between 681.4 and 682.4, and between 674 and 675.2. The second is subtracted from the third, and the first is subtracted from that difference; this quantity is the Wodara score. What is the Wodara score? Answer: -7.52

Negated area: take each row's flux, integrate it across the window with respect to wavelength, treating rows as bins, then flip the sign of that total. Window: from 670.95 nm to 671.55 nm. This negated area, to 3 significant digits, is -4.44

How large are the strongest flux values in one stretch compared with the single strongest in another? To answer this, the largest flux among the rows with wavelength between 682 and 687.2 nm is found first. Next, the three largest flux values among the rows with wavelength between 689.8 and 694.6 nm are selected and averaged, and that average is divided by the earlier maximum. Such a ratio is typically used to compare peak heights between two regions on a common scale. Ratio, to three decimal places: 0.993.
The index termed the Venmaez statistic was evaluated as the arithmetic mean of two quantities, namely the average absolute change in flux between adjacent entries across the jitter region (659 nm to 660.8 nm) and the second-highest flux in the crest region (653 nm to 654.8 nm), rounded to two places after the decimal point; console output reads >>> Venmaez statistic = 3.89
